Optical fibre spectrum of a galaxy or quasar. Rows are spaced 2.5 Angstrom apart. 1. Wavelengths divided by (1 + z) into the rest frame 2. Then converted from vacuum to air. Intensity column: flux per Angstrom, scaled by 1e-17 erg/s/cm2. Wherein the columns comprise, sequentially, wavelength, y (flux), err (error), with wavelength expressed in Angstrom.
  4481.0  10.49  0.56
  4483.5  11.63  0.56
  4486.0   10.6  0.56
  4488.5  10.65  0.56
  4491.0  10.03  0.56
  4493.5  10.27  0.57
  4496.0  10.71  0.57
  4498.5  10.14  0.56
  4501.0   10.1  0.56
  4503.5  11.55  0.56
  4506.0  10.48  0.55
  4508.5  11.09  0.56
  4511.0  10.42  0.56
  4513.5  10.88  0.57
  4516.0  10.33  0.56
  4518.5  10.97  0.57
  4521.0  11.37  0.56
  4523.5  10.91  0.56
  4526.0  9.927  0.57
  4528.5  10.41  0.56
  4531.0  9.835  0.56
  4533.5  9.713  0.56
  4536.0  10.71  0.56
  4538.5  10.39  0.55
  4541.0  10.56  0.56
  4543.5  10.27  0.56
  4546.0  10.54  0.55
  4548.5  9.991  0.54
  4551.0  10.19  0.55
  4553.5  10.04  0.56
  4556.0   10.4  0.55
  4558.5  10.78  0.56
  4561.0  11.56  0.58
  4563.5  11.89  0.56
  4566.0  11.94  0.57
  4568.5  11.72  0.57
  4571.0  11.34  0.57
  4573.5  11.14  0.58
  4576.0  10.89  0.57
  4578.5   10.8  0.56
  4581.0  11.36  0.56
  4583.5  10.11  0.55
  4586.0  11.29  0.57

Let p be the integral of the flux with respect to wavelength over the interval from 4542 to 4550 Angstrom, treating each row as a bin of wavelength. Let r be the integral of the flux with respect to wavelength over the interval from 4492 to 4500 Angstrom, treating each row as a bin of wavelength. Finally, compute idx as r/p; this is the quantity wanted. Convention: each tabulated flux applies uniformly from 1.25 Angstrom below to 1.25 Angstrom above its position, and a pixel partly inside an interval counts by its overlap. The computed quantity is 1.01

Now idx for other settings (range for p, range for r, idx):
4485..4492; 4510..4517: 1.01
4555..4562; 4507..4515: 1.13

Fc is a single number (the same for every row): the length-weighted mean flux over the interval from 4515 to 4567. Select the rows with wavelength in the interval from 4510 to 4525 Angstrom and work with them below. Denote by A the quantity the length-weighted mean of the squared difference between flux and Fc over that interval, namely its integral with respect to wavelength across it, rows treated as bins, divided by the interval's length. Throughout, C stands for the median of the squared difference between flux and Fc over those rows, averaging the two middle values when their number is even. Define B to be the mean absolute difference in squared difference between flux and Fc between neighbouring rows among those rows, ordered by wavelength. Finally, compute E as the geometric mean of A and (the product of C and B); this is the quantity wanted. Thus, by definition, 0.06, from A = 0.17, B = 0.21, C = 0.09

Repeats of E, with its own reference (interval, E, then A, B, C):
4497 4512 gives 0.16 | 0.27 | 0.40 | 0.23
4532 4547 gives 0.03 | 0.17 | 0.21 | 0.03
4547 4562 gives 0.15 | 0.29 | 0.30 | 0.24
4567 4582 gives 0.27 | 0.49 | 0.35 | 0.42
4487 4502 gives 0.06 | 0.15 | 0.18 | 0.16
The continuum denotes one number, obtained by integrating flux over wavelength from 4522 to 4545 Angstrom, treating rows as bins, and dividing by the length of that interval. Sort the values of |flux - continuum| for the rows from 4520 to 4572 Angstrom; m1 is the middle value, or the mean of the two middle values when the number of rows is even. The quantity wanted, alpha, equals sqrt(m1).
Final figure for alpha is 0.63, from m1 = 0.39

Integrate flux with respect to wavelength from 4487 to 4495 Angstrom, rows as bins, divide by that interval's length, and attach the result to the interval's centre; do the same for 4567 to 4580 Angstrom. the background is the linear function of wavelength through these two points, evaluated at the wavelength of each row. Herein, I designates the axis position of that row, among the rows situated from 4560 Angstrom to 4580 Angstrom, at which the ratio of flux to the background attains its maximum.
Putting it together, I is 4566.0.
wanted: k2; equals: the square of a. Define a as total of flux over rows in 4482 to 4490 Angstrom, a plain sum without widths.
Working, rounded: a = 33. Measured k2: 1081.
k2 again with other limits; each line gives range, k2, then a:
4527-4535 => 897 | 30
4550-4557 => 938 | 31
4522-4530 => 976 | 31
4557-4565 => 1172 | 34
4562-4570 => 1264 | 36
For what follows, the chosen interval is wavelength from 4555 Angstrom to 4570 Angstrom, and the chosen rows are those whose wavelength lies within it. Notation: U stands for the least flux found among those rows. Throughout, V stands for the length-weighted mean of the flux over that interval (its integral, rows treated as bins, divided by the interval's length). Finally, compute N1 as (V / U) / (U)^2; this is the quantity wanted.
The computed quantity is 0.0101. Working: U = 10.4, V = 11.4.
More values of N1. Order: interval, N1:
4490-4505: 0.0104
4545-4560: 0.0104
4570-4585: 0.0106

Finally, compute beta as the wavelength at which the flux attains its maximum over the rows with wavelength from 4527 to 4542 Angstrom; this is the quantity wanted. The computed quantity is 4536.0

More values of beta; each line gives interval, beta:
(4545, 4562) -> 4561.0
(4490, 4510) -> 4503.5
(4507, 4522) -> 4521.0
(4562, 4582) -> 4566.0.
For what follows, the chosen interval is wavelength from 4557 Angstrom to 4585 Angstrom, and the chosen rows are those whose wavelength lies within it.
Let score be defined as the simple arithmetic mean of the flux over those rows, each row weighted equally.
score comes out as 11.2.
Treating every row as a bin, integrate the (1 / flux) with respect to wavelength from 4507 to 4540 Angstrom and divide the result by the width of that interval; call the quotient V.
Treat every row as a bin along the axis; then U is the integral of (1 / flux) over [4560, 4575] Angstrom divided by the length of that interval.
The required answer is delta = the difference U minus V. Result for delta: -0.009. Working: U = 0.086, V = 0.0951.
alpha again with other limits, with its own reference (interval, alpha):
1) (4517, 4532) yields 0.73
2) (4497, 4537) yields 0.66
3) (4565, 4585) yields 0.96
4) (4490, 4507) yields 0.47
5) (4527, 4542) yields 0.56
